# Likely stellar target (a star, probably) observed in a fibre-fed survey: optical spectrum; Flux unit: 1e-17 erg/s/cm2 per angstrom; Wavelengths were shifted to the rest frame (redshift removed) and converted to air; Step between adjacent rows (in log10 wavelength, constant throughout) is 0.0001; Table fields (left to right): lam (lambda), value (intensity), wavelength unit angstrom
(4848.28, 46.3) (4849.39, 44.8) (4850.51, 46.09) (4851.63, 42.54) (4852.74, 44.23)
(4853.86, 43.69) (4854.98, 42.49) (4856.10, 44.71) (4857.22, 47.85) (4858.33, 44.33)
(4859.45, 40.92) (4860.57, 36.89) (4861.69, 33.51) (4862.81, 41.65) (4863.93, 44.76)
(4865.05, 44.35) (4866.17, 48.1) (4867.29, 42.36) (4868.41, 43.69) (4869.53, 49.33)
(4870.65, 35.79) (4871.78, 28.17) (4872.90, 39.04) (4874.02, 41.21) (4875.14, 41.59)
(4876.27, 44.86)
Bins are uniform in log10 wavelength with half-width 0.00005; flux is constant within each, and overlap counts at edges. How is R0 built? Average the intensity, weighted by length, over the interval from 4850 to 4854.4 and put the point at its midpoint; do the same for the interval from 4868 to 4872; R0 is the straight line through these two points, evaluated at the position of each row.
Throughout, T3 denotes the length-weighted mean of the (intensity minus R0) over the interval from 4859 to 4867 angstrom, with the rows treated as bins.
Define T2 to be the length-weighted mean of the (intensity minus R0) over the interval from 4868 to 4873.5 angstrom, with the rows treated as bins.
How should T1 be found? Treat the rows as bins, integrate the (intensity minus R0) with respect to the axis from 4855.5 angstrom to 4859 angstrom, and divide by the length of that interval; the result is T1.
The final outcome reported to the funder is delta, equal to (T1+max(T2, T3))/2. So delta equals 1.20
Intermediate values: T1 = 2.5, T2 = -1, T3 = -0.1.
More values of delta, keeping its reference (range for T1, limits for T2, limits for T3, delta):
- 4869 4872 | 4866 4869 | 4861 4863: 1.34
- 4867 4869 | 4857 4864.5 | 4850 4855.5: 1.28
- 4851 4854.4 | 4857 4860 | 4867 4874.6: 0.42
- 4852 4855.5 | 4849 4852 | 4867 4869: 1.21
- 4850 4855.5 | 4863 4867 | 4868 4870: 3.09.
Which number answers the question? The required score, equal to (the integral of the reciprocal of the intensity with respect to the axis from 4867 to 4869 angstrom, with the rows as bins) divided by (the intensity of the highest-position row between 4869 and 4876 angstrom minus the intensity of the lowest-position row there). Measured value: -0.006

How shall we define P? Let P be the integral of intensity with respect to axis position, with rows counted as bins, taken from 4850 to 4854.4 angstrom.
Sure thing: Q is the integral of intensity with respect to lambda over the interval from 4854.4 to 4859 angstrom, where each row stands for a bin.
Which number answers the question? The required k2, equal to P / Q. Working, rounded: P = 194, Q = 206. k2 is 0.94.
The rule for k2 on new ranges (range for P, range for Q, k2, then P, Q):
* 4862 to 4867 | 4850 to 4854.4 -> 1.13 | 220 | 194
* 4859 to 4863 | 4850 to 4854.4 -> 0.78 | 151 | 194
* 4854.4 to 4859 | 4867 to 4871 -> 1.19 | 206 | 173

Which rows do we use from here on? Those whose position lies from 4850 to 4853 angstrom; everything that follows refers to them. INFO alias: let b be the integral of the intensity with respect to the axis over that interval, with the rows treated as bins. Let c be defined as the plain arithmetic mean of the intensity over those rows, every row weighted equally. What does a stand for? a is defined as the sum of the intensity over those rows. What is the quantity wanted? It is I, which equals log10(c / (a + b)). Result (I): -0.778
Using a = 133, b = 133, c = 44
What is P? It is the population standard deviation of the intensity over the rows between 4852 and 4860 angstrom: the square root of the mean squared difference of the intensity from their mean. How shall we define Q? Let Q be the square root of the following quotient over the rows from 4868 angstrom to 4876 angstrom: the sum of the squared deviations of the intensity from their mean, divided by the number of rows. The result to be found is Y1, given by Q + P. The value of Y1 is 8.1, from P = 2.0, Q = 6.1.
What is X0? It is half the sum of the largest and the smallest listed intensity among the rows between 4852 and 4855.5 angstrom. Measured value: 43.4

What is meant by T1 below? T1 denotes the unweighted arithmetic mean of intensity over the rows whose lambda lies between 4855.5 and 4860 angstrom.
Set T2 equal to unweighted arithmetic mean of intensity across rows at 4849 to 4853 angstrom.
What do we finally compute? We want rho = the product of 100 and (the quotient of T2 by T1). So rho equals 100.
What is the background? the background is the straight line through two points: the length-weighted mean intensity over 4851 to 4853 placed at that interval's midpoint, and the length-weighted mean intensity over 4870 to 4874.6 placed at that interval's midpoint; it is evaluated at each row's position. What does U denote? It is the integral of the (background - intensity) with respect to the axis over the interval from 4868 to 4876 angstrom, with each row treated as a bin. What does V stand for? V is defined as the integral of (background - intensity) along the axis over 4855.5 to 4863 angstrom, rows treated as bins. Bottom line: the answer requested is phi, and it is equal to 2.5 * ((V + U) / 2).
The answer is -40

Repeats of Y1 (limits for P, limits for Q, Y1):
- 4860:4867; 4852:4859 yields 6.6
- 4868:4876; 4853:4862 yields 10.4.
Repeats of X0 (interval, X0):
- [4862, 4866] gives 43.2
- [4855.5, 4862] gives 40.7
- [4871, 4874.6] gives 34.7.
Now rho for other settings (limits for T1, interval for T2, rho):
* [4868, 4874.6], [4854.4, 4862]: 105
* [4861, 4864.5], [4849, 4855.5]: 110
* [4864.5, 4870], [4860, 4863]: 82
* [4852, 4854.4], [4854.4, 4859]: 102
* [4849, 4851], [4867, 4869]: 95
